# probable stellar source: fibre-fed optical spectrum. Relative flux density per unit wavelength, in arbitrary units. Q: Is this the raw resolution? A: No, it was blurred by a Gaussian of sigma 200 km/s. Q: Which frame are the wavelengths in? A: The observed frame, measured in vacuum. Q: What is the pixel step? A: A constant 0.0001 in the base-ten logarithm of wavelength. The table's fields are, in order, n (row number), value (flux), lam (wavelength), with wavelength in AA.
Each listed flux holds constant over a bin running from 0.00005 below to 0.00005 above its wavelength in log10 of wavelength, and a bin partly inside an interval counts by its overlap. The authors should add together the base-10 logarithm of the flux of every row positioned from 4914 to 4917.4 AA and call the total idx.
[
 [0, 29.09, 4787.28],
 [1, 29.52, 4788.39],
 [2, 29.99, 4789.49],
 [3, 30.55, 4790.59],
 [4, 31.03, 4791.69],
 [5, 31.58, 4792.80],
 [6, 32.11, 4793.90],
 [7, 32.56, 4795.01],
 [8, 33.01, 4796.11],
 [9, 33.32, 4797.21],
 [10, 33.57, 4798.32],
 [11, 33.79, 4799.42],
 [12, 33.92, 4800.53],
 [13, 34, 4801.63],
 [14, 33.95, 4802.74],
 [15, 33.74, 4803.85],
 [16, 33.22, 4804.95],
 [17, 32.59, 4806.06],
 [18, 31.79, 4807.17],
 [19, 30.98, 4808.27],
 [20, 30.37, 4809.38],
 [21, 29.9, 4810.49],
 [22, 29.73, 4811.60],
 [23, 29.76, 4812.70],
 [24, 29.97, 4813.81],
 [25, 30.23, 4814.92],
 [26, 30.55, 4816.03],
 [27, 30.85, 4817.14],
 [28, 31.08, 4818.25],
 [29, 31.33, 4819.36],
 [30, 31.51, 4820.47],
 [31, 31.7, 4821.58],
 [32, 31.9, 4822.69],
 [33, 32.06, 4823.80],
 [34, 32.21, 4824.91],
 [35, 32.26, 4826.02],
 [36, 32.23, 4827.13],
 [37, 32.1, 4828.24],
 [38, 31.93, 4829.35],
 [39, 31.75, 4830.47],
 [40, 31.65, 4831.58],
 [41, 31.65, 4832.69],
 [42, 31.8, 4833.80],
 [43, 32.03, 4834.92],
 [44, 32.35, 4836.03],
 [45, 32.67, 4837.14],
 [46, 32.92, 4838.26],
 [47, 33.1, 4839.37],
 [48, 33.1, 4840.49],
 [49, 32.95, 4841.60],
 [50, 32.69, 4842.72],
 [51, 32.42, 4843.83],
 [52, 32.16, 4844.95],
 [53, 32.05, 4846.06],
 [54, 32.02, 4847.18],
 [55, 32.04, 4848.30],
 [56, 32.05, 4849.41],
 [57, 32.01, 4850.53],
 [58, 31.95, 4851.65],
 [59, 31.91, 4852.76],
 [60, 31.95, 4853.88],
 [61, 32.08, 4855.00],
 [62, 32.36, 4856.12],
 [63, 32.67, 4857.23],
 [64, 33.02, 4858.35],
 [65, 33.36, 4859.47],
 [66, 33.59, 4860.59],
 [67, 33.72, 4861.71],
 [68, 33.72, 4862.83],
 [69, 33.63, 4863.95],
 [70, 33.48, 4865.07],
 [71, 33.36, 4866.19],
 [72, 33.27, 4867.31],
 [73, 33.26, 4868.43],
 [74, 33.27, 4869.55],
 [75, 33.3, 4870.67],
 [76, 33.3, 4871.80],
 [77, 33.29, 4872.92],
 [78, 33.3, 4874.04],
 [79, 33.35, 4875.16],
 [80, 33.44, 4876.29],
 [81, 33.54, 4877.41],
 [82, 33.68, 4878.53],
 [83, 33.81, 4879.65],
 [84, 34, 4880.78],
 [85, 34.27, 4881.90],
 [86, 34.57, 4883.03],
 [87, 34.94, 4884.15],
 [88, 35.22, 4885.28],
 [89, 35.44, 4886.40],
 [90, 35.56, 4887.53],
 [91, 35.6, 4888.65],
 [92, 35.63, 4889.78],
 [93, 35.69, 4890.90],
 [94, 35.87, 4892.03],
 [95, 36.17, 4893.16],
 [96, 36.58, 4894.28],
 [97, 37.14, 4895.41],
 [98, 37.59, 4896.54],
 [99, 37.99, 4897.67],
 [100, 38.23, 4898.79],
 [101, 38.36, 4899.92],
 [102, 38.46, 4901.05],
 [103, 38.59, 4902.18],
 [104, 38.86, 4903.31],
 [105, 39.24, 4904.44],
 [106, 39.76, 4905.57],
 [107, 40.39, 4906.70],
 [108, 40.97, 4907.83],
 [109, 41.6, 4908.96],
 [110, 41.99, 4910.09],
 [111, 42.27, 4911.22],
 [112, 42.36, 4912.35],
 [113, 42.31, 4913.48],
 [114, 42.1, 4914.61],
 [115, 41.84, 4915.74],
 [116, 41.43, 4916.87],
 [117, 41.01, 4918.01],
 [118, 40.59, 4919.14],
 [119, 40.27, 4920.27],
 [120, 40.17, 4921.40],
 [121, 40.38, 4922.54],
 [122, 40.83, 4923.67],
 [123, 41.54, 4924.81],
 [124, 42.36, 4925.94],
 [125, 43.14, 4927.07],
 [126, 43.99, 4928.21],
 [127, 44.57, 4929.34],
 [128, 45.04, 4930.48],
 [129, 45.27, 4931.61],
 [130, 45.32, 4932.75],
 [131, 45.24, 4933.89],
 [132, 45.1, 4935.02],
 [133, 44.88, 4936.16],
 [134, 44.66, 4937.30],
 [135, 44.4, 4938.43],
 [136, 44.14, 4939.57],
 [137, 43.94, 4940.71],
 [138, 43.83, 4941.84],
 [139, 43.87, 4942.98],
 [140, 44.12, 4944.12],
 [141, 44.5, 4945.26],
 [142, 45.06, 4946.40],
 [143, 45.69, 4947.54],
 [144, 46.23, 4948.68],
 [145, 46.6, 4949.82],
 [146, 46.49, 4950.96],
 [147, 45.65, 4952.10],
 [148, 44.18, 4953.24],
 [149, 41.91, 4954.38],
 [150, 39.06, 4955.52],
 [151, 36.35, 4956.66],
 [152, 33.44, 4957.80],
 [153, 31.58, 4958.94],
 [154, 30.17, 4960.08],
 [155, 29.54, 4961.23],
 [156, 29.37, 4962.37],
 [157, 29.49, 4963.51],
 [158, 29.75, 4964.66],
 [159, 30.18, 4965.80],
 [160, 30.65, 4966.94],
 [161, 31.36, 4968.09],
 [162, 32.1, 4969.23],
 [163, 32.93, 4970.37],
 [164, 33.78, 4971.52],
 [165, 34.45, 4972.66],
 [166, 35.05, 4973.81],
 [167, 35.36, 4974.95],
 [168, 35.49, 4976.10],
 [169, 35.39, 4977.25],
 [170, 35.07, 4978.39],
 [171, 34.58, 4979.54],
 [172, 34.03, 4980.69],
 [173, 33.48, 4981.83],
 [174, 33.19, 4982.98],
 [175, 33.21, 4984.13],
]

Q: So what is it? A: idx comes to 4.86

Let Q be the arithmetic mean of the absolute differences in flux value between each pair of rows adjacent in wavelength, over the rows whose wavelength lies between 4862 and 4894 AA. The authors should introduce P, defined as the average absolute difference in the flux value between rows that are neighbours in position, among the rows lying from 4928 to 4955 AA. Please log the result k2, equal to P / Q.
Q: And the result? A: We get 4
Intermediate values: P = 0.45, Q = 0.13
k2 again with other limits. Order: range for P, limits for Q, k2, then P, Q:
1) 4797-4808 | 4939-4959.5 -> 0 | 0.32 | 1.06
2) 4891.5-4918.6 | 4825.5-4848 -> 2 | 0.34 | 0.17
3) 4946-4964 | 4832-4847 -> 6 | 1.26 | 0.21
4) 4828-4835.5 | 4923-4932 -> 0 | 0.14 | 0.63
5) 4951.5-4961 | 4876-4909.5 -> 8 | 2.21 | 0.28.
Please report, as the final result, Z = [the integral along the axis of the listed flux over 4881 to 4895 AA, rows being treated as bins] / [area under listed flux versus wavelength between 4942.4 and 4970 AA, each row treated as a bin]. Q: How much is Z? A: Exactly 0.5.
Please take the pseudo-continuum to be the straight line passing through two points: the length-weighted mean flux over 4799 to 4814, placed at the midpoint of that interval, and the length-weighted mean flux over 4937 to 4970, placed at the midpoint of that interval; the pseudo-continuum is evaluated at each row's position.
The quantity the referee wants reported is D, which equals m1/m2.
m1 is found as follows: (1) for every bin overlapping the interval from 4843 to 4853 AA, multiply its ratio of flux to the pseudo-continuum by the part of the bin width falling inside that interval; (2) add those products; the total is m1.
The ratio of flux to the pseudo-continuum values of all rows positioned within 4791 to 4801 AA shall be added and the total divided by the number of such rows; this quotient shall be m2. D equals 9.1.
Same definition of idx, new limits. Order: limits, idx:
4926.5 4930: 4.93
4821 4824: 4.51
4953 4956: 4.86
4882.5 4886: 4.63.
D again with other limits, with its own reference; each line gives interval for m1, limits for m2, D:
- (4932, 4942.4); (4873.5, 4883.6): 12.8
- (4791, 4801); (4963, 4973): 13.0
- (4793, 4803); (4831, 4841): 10.9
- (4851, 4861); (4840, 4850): 9.9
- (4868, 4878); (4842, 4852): 10.0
